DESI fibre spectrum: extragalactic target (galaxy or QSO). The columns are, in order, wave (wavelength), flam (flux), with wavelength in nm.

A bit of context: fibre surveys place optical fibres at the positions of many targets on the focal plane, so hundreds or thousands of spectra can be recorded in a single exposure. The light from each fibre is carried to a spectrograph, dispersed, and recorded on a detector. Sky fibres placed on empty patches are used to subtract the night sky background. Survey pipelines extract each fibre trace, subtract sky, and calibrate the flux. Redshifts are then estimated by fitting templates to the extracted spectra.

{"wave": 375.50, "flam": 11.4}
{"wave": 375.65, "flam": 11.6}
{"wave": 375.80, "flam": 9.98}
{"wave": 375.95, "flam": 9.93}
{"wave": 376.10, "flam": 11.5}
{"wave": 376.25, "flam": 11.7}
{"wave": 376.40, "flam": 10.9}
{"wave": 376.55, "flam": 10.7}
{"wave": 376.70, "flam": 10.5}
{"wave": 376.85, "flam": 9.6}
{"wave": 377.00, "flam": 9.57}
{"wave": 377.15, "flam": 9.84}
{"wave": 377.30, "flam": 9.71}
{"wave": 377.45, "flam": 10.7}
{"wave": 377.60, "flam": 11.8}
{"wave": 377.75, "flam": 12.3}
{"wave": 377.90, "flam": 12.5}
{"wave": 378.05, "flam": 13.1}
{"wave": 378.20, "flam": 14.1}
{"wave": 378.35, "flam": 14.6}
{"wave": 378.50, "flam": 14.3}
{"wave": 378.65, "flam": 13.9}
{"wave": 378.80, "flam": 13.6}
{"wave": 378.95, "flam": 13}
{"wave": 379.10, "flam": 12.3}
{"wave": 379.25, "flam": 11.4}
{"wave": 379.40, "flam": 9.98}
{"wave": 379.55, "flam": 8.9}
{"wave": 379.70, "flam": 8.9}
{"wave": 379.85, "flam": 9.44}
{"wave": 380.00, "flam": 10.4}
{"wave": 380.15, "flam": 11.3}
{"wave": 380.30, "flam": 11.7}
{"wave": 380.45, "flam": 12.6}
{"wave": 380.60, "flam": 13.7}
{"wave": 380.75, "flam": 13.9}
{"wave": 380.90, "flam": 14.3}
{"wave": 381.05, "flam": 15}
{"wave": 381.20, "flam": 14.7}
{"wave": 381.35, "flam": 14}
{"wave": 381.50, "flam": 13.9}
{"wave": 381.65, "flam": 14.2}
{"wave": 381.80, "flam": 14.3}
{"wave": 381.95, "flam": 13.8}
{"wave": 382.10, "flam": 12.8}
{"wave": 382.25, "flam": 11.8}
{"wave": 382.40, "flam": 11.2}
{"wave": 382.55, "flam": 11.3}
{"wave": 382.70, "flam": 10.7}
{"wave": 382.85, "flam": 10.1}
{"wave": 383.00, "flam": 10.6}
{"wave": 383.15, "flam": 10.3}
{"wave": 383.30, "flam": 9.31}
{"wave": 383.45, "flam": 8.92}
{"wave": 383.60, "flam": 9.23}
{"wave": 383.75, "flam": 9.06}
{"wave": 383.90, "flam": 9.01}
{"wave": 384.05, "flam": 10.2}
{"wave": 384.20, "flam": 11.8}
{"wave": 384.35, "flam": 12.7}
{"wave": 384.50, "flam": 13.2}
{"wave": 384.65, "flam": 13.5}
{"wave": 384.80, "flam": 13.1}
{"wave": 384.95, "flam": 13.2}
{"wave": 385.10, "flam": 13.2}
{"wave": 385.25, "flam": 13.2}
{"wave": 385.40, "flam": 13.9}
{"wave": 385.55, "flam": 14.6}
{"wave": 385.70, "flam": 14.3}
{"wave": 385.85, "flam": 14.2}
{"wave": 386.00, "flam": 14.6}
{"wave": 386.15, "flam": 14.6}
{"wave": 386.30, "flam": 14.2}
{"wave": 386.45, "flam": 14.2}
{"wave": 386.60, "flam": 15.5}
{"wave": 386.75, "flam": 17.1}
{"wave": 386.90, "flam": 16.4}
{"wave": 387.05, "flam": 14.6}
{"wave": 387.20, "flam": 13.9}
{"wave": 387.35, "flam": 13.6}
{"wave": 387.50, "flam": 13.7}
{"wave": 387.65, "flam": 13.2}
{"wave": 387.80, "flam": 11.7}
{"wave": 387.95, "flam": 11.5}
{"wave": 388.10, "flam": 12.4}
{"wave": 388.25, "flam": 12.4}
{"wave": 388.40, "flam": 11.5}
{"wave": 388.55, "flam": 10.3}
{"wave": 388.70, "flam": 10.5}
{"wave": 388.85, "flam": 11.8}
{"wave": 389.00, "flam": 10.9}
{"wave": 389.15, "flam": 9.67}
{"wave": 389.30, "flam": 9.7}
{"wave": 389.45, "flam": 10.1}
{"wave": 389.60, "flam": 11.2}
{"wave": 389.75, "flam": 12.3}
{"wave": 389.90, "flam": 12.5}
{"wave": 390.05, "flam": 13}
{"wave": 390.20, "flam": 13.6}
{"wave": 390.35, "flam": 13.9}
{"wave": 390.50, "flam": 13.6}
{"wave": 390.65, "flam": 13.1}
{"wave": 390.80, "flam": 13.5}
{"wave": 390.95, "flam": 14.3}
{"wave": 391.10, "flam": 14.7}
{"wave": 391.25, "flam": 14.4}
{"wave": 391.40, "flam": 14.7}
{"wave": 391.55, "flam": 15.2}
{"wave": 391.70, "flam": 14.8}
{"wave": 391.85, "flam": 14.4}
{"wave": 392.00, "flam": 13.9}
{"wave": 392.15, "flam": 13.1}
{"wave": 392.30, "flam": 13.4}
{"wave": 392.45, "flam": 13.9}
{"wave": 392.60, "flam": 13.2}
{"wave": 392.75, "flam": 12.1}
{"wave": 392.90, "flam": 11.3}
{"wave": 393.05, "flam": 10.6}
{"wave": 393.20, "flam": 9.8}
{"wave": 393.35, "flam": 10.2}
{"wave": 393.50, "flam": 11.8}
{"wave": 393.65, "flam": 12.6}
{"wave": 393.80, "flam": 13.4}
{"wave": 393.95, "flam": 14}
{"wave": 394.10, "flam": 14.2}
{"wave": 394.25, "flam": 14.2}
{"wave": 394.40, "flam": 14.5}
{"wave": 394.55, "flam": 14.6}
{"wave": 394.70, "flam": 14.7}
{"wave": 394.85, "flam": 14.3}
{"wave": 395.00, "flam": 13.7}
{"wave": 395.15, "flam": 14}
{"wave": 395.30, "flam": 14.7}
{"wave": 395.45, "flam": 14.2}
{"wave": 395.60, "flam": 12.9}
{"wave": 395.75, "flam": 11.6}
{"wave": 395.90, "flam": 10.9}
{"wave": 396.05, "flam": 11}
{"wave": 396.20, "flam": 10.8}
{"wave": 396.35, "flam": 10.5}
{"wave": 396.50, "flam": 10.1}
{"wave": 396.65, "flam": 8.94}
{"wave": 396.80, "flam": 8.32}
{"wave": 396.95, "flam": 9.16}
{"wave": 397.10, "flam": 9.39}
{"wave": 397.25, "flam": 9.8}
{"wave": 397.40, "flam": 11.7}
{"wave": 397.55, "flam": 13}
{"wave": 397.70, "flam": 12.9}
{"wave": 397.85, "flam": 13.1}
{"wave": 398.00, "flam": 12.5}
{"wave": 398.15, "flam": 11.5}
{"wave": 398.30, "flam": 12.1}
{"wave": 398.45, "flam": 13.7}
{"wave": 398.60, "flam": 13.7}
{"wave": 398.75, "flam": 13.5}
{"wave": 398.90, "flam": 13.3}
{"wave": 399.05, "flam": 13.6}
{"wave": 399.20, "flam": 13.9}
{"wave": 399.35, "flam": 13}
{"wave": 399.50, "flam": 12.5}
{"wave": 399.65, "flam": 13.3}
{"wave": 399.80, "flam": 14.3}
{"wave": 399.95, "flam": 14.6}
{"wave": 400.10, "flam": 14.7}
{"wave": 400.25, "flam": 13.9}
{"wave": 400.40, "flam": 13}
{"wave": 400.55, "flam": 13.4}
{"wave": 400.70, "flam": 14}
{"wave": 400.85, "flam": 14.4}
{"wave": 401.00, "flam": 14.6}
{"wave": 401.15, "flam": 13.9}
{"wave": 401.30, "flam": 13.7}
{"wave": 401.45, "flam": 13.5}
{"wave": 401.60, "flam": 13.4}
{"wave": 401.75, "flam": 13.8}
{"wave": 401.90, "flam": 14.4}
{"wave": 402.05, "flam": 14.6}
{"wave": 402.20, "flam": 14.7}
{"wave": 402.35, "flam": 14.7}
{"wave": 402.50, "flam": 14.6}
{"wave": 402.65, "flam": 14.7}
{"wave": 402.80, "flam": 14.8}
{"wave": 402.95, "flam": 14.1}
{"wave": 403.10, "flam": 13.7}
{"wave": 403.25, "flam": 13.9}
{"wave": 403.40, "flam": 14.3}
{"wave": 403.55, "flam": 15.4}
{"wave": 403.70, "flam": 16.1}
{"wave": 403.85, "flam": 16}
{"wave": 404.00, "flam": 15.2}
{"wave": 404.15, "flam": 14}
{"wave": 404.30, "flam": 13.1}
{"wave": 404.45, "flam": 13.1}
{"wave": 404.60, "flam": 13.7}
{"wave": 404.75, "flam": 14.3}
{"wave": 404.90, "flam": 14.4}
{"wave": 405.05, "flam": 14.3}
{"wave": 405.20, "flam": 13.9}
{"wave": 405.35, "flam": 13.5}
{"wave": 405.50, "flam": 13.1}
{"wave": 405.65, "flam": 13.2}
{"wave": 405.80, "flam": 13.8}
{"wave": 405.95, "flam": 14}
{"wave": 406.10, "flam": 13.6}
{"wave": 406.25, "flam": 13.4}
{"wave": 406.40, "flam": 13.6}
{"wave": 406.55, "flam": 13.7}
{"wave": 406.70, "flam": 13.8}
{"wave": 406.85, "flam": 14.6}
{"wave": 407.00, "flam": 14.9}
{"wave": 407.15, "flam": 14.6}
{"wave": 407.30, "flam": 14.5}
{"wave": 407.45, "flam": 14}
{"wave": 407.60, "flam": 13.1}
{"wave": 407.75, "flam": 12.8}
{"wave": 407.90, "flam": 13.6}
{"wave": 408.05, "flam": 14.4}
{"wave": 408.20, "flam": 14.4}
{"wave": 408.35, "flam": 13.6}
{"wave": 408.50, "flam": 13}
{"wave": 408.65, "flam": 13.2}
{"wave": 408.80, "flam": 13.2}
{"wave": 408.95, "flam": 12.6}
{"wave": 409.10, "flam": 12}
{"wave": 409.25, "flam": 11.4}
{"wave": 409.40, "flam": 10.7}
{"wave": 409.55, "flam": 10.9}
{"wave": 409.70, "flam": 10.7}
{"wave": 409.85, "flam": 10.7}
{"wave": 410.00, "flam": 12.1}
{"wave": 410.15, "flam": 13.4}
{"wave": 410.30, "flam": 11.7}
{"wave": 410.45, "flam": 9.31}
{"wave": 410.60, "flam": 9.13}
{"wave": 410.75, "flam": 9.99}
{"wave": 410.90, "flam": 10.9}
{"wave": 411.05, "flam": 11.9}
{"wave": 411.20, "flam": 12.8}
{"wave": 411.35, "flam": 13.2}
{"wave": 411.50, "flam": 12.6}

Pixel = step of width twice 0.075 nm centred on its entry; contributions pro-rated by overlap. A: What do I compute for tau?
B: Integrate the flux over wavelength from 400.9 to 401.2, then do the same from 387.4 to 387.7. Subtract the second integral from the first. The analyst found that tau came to 0.24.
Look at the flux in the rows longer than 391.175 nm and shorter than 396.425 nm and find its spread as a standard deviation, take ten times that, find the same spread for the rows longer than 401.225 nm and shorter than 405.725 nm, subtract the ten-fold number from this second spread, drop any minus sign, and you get 15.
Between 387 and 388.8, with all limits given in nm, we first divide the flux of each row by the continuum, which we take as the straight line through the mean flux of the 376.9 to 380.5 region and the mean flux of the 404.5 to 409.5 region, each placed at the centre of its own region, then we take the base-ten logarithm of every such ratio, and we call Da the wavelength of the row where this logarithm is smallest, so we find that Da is 388.55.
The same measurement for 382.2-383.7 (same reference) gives 383.45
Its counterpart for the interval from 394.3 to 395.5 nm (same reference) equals 395.00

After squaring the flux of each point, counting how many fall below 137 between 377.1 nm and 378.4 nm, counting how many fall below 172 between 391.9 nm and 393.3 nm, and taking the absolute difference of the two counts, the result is 2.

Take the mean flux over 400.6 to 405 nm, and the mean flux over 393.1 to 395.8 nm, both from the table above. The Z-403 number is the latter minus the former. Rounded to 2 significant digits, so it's -1.0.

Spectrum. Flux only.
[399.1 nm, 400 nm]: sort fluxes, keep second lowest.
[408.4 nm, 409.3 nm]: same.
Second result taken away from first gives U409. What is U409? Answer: 1.0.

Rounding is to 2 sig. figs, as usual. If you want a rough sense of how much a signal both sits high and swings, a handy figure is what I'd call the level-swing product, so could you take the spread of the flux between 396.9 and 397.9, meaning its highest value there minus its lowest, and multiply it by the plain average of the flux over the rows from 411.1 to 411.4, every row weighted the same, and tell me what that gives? 51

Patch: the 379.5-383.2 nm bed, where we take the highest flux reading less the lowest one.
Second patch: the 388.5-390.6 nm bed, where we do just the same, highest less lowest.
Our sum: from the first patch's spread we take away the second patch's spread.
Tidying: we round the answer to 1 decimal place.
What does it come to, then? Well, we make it 1.9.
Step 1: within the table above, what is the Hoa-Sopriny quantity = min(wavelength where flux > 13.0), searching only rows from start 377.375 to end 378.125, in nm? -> 378.05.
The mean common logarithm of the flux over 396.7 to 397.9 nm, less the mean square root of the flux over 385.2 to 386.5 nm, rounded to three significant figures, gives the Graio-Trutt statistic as -2.74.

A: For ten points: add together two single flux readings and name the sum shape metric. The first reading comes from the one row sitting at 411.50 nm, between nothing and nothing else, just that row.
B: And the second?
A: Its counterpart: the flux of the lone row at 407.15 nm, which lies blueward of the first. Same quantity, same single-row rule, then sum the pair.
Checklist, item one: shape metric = 27.2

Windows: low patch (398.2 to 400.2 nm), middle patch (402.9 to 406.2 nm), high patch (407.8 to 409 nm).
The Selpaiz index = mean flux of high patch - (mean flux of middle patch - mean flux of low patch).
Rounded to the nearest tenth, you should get 12.9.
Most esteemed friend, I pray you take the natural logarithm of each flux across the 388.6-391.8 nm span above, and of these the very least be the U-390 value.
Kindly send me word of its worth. 2.27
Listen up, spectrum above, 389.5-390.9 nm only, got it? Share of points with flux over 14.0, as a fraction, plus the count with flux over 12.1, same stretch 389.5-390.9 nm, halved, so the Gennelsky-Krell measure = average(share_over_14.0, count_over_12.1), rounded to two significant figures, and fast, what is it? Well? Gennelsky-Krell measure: 4.0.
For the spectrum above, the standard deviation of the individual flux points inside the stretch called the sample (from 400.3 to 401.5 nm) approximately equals 0.5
